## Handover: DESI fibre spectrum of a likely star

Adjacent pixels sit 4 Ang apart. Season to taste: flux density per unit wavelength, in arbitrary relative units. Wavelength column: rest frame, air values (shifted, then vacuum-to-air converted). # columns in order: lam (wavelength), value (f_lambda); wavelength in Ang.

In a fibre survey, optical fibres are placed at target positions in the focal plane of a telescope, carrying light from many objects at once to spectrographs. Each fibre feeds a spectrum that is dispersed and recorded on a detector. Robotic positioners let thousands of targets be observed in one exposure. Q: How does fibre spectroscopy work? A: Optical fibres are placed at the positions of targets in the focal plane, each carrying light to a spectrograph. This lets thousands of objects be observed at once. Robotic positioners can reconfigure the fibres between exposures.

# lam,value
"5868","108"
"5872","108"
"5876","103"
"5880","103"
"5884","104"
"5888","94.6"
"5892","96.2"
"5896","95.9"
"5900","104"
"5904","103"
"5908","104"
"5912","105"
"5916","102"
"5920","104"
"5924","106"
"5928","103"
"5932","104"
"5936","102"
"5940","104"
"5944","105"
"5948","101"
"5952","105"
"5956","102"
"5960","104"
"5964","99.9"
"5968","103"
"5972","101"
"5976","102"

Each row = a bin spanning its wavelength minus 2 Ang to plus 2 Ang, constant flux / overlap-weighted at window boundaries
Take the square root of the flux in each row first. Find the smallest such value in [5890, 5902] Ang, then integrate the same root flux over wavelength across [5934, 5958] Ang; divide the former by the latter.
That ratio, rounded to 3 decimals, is 0.040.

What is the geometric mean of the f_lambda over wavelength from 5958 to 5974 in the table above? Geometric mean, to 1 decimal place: 102.0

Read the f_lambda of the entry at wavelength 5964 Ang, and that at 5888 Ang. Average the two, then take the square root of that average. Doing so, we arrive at 9.9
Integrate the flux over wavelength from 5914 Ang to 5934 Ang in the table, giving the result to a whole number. 2076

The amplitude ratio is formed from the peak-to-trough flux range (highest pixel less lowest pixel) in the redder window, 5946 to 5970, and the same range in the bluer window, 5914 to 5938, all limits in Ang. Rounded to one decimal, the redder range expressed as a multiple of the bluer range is 1.3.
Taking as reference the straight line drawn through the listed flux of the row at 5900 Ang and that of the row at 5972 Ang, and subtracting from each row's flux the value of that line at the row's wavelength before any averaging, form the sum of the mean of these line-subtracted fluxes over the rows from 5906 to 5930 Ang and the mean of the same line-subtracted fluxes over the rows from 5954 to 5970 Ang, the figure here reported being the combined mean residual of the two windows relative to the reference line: 1.6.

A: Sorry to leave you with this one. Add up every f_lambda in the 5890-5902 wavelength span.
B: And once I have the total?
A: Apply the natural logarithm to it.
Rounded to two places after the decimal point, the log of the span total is 5.69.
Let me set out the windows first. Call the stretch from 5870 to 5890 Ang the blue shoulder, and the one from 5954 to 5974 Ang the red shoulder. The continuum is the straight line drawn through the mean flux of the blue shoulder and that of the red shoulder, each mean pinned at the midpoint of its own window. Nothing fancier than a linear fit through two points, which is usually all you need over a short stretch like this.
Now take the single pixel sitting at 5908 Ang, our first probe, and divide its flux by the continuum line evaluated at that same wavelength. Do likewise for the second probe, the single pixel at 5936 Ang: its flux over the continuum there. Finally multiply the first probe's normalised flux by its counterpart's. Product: 1.015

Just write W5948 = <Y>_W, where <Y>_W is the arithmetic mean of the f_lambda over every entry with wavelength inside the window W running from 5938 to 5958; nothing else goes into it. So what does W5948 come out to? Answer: 103.4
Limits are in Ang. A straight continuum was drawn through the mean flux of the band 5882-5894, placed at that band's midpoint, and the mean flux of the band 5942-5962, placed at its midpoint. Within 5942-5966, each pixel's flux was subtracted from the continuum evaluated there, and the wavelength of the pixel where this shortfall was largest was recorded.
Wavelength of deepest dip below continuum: 5964 Ang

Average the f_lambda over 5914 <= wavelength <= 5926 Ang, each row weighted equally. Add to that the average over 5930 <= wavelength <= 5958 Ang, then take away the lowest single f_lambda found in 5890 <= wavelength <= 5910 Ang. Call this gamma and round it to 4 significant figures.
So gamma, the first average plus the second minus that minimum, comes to 111.4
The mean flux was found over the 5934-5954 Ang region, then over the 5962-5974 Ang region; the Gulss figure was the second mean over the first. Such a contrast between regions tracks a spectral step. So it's 0.980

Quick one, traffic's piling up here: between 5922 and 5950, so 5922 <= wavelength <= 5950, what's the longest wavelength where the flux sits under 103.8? 5948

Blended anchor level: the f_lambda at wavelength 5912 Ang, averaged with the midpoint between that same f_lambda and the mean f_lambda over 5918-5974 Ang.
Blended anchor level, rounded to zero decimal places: 105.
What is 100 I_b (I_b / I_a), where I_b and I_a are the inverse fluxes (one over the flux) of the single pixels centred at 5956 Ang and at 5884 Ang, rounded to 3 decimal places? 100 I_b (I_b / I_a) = 1.000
